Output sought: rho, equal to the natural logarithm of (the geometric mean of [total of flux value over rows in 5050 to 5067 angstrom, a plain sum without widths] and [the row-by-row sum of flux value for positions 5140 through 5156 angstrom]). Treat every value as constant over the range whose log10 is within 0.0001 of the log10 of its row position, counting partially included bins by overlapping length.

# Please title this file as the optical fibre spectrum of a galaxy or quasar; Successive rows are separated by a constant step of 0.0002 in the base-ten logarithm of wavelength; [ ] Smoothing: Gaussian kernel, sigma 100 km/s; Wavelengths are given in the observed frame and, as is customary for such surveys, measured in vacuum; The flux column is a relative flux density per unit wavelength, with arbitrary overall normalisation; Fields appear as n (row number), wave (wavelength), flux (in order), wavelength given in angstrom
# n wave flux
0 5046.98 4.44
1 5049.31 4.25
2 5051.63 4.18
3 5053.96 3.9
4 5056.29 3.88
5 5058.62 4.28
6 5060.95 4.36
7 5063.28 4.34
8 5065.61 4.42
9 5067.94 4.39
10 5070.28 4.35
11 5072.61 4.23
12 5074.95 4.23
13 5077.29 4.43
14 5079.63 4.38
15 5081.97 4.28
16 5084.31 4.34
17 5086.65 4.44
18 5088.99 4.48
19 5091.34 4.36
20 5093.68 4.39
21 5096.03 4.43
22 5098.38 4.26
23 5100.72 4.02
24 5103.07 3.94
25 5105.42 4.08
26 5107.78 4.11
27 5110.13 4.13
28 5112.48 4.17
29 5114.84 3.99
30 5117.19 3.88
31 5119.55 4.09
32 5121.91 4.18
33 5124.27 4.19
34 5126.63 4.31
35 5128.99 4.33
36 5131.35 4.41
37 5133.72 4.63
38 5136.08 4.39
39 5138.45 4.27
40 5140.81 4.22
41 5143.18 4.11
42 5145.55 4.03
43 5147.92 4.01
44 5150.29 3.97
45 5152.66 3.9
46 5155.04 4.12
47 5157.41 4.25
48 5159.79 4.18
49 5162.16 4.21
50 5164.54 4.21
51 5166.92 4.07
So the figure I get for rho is 3.36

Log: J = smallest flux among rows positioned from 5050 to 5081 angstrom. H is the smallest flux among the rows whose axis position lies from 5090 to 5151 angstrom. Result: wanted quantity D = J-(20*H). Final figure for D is -73.72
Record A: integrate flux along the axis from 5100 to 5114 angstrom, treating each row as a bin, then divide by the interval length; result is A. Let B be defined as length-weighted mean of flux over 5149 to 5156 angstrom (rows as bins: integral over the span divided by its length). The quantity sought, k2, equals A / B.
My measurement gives 1.020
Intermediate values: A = 4.07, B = 3.99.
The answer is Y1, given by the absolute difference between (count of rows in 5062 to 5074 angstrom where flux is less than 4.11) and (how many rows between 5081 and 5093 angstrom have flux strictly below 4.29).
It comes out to 1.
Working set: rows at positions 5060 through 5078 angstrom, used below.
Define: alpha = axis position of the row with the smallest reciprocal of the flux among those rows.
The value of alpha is 5077.29 angstrom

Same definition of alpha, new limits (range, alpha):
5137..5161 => 5138.45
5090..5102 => 5096.03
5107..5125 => 5124.27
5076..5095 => 5088.99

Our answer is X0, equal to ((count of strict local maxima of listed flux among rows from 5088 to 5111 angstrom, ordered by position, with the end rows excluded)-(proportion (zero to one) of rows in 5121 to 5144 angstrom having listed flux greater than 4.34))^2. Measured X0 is 0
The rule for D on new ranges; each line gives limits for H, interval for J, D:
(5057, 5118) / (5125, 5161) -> -73.70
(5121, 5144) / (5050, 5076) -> -78.32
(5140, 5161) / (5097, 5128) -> -74.12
